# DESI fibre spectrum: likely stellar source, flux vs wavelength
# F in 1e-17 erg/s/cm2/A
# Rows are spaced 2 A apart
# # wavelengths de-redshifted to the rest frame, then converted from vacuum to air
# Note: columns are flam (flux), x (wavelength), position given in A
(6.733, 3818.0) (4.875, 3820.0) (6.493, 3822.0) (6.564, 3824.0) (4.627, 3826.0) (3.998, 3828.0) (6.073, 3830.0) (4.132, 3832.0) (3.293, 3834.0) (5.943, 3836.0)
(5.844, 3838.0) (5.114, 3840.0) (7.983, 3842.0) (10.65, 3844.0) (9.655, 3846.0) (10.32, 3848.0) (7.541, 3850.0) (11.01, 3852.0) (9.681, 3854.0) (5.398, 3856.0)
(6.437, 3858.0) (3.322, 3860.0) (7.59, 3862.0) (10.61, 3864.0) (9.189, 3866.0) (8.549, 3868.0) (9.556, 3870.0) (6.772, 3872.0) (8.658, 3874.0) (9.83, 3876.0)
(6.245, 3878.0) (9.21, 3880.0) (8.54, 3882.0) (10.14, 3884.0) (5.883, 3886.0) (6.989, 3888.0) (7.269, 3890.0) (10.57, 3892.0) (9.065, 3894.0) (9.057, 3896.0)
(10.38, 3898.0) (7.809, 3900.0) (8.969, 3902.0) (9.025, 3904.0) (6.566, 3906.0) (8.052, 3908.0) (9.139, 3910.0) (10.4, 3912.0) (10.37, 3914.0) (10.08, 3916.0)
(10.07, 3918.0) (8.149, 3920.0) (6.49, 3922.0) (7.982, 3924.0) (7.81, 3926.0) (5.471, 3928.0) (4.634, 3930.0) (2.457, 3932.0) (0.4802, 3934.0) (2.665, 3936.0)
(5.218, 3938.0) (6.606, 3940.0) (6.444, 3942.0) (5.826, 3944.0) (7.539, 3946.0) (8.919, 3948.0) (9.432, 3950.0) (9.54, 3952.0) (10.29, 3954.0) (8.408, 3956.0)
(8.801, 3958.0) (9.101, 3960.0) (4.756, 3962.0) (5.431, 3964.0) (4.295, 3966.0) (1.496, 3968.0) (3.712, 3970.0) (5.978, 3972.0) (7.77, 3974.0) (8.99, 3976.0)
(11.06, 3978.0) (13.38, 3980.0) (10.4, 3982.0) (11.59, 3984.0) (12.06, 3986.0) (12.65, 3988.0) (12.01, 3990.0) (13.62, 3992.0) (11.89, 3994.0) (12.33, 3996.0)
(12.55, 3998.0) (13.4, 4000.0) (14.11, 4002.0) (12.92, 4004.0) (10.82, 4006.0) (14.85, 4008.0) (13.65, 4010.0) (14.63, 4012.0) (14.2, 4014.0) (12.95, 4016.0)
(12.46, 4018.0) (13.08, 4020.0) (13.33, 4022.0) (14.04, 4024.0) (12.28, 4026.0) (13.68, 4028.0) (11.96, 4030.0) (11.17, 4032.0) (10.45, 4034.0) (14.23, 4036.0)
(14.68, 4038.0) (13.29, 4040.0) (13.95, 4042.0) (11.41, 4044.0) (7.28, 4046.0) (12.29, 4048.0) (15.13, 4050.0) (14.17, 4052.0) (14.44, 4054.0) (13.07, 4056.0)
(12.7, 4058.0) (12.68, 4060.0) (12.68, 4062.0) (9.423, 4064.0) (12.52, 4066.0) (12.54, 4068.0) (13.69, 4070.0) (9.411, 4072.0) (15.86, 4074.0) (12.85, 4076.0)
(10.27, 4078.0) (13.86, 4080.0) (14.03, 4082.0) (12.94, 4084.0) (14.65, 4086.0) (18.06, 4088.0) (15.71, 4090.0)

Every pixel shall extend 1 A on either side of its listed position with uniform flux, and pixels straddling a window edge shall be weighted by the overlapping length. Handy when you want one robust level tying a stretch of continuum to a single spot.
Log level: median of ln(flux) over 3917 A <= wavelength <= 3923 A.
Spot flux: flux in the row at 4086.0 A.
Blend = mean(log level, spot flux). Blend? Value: 8.4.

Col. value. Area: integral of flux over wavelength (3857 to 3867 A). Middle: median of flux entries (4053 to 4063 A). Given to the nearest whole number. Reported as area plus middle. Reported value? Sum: 87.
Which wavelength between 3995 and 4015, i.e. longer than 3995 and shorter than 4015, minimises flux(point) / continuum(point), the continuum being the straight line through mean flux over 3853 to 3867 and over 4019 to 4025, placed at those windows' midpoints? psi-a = 4006.0 A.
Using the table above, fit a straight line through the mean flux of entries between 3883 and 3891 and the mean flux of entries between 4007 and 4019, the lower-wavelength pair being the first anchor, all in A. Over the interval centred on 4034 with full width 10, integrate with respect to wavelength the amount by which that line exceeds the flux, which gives 23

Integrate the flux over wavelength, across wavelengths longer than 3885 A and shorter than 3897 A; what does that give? 98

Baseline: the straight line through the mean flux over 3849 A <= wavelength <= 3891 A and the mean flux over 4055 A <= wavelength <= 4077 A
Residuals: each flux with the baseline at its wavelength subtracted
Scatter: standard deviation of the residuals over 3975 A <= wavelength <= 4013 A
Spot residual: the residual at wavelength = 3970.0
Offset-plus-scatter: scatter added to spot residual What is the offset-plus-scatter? -5.3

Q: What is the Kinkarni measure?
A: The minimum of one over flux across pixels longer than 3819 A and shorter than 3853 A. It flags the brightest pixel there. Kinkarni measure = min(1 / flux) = 0.0908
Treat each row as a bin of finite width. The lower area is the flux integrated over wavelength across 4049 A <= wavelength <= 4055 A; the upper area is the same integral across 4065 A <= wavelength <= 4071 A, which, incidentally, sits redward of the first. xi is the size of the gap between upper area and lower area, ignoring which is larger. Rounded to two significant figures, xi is 10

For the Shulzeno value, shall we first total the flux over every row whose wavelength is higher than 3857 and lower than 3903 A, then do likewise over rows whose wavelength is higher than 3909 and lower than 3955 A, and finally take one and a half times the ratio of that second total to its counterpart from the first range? 1.3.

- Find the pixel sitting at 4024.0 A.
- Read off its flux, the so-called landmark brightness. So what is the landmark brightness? 14.04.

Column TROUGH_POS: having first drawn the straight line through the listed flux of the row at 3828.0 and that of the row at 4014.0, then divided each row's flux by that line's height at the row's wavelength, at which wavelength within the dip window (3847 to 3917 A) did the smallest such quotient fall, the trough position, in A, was 3860.0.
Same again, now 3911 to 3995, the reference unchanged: 3934.0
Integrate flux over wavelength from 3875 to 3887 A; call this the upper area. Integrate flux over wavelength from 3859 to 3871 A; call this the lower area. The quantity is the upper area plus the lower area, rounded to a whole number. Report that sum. 197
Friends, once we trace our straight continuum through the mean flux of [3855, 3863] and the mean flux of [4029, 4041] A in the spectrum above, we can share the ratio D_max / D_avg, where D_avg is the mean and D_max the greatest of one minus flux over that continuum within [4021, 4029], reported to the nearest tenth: 0.0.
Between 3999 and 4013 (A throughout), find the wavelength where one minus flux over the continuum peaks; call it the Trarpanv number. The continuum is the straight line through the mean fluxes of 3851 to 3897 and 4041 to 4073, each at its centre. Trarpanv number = 4006.0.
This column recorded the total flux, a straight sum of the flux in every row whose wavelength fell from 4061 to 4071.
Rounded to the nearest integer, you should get 61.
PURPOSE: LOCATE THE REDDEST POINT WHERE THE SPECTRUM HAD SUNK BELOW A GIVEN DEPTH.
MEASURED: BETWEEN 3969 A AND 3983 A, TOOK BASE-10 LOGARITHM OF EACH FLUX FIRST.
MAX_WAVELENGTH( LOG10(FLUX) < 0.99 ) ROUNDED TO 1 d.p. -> 3976.0 A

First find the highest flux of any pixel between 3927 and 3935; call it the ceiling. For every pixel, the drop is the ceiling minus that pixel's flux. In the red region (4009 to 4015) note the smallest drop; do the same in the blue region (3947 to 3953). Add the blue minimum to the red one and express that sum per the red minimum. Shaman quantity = 1.4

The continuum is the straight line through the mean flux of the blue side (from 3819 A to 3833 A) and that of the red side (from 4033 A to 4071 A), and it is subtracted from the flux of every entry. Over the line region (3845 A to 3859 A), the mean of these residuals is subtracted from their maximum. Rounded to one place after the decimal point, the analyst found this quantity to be 2.4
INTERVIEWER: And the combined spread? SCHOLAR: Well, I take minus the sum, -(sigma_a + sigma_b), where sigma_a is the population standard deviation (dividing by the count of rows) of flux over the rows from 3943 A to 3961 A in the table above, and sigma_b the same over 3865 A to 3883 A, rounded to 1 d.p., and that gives -2.4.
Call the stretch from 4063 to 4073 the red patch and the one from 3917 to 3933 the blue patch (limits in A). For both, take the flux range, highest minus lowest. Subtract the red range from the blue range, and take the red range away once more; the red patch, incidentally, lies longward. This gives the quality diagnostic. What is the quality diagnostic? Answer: -1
